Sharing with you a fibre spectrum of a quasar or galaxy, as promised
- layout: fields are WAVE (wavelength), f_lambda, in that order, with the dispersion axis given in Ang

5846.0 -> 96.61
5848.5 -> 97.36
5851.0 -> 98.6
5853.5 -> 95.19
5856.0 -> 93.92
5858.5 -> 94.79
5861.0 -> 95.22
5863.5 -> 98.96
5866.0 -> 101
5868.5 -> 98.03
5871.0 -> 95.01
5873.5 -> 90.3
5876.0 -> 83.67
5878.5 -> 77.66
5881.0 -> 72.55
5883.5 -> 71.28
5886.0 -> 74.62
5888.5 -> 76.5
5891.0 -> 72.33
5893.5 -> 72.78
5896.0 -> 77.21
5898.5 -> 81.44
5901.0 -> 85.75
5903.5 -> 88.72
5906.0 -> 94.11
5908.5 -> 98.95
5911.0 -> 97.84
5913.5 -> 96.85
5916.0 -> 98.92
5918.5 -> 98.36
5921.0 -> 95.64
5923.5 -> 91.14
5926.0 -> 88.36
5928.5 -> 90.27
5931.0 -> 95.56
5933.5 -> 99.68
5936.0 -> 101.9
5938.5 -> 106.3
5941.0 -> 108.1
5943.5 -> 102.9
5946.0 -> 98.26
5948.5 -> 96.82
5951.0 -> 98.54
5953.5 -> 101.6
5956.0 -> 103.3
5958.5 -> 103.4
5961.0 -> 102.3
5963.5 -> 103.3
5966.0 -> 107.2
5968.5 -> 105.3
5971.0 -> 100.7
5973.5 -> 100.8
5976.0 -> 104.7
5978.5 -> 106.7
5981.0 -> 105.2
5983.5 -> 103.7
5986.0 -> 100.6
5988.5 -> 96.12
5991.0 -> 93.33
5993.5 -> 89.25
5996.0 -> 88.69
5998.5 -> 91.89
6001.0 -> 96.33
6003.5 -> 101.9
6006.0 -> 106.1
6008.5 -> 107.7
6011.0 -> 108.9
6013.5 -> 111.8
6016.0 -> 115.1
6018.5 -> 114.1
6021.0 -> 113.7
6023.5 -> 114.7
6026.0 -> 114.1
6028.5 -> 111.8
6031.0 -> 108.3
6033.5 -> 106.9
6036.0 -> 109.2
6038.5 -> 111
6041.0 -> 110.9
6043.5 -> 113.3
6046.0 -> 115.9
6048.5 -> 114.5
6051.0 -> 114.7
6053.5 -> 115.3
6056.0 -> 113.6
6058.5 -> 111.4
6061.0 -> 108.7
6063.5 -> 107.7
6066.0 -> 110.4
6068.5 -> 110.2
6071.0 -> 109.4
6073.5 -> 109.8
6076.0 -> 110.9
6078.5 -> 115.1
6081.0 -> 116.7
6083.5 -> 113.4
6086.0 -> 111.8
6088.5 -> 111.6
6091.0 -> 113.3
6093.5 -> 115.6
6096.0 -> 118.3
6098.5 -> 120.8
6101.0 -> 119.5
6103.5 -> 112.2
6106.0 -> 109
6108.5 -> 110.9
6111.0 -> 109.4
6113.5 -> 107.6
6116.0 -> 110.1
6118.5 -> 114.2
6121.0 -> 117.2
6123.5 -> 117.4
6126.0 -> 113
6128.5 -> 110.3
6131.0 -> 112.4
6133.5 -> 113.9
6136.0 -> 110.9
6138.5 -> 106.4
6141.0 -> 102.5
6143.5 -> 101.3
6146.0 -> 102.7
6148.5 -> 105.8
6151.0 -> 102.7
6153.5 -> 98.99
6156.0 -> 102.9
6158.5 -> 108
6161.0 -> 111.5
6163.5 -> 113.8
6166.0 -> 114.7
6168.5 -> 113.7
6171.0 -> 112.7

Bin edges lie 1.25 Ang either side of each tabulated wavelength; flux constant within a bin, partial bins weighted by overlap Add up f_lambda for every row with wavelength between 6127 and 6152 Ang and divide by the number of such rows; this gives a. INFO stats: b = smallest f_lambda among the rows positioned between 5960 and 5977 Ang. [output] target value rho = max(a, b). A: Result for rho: 107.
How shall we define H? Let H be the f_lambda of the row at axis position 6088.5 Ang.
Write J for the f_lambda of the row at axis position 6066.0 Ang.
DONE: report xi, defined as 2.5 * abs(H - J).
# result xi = 3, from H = 111.6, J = 110.4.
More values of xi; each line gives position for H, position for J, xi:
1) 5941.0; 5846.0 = 29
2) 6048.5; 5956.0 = 28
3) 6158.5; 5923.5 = 42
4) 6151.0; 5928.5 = 31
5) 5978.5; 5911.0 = 22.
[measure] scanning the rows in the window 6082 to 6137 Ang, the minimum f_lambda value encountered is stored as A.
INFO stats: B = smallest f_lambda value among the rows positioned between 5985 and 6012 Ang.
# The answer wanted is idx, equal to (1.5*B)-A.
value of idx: 25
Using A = 107.6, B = 88.69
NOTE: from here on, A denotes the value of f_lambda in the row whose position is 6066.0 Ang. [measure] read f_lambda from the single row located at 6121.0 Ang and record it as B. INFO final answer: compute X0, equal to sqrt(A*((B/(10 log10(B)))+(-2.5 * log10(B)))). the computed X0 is 7.4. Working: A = 110.4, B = 117.2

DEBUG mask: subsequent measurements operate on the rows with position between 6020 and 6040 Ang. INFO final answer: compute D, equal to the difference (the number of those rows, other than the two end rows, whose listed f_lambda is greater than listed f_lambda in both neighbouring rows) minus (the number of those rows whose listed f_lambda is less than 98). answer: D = 1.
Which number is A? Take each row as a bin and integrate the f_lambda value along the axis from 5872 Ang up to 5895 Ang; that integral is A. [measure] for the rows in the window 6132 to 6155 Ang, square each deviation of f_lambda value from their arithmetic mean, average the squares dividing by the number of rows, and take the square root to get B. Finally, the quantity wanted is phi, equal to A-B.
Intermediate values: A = 1772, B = 4.5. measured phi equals 1768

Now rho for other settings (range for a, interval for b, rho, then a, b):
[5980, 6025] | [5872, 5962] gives 103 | 103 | 71.28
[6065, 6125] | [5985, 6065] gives 113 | 113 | 88.69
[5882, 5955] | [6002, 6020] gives 102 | 92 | 101.9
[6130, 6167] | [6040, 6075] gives 108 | 107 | 107.7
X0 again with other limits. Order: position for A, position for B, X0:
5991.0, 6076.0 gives 5.4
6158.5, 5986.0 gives 1.4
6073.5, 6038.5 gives 5.9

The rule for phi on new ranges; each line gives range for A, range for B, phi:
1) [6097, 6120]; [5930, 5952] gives 2589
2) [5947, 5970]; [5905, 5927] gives 2351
